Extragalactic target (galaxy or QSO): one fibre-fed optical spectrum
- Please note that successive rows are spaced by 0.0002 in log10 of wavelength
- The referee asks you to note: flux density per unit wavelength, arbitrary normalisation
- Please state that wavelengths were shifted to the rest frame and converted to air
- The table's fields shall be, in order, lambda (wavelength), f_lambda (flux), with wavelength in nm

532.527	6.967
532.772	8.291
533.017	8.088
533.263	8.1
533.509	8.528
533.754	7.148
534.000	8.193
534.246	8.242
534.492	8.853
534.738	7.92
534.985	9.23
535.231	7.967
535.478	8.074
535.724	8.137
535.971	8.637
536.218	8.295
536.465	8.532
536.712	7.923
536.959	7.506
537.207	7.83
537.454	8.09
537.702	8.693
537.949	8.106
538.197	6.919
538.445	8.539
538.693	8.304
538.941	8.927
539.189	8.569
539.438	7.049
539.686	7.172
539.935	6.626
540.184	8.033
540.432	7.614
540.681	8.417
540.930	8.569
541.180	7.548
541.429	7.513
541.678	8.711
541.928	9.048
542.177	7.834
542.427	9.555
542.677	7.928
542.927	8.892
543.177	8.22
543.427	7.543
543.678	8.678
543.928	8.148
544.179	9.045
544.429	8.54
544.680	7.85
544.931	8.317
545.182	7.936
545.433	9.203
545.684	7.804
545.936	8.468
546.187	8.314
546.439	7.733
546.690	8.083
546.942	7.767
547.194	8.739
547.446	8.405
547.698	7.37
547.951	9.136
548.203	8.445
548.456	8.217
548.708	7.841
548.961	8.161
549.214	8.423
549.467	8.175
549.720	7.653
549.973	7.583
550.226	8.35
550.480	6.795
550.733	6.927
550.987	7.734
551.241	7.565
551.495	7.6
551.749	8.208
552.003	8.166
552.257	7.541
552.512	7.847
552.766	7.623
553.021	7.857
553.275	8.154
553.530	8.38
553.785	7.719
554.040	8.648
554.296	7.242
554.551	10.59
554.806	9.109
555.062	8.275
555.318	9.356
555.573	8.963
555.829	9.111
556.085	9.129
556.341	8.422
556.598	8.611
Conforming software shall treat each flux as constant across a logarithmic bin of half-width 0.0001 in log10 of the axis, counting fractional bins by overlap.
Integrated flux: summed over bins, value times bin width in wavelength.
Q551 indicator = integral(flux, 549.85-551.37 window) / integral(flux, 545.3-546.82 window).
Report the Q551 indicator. 0.91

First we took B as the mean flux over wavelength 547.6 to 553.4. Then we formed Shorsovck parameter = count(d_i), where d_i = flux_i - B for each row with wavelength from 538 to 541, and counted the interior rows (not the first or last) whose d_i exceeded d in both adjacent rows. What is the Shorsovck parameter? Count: 4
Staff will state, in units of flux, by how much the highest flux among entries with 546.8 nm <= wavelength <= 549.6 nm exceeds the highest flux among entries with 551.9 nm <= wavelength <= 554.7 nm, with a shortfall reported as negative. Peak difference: -1.5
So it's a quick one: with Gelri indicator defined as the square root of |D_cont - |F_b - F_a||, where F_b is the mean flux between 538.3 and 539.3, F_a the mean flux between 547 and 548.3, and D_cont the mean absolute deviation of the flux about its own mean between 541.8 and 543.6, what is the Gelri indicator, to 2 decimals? 0.68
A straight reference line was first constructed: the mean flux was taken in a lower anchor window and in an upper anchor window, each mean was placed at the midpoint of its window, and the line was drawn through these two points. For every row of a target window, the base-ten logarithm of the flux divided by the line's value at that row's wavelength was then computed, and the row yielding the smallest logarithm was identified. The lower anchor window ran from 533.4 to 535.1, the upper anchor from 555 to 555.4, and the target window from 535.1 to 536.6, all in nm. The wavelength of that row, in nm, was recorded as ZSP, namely 535.231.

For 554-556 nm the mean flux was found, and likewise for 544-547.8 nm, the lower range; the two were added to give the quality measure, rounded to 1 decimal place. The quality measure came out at 17.2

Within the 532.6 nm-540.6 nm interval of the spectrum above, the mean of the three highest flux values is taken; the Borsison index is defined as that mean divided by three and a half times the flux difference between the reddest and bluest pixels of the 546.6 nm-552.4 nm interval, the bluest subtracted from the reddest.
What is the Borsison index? -4.7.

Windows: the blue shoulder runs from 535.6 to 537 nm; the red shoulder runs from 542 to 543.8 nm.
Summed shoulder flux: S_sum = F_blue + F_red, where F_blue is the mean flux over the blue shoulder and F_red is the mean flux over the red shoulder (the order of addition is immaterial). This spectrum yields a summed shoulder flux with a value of 16.6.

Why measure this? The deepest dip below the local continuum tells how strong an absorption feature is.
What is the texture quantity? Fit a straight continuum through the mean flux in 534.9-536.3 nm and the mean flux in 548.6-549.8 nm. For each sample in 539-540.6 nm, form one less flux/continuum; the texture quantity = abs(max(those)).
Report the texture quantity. 0.20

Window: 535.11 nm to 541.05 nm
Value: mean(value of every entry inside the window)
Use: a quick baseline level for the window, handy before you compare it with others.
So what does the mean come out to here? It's 8.0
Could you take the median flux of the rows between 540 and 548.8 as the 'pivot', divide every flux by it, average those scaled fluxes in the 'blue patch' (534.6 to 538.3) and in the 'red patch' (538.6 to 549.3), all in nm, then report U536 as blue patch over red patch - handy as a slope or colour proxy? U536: 0.99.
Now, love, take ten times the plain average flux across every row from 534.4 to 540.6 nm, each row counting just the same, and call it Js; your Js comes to 80.6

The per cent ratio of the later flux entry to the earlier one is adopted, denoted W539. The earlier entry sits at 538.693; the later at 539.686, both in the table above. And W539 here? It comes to 86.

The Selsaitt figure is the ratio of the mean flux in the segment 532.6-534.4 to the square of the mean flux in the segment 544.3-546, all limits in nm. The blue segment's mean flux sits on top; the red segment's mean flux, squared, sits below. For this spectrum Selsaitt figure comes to 0.117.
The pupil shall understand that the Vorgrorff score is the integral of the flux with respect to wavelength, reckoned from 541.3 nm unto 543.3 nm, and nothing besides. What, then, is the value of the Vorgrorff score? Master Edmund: 16.9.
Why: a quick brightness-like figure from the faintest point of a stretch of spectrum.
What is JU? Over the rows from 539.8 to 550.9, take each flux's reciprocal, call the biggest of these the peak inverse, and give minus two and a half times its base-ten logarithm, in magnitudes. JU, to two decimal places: 2.05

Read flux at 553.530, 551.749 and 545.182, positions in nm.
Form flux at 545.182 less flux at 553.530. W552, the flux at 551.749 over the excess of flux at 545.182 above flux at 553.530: -18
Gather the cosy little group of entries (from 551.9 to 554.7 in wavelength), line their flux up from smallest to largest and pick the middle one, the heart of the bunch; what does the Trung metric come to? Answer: 7.9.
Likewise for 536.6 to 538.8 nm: 8.1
